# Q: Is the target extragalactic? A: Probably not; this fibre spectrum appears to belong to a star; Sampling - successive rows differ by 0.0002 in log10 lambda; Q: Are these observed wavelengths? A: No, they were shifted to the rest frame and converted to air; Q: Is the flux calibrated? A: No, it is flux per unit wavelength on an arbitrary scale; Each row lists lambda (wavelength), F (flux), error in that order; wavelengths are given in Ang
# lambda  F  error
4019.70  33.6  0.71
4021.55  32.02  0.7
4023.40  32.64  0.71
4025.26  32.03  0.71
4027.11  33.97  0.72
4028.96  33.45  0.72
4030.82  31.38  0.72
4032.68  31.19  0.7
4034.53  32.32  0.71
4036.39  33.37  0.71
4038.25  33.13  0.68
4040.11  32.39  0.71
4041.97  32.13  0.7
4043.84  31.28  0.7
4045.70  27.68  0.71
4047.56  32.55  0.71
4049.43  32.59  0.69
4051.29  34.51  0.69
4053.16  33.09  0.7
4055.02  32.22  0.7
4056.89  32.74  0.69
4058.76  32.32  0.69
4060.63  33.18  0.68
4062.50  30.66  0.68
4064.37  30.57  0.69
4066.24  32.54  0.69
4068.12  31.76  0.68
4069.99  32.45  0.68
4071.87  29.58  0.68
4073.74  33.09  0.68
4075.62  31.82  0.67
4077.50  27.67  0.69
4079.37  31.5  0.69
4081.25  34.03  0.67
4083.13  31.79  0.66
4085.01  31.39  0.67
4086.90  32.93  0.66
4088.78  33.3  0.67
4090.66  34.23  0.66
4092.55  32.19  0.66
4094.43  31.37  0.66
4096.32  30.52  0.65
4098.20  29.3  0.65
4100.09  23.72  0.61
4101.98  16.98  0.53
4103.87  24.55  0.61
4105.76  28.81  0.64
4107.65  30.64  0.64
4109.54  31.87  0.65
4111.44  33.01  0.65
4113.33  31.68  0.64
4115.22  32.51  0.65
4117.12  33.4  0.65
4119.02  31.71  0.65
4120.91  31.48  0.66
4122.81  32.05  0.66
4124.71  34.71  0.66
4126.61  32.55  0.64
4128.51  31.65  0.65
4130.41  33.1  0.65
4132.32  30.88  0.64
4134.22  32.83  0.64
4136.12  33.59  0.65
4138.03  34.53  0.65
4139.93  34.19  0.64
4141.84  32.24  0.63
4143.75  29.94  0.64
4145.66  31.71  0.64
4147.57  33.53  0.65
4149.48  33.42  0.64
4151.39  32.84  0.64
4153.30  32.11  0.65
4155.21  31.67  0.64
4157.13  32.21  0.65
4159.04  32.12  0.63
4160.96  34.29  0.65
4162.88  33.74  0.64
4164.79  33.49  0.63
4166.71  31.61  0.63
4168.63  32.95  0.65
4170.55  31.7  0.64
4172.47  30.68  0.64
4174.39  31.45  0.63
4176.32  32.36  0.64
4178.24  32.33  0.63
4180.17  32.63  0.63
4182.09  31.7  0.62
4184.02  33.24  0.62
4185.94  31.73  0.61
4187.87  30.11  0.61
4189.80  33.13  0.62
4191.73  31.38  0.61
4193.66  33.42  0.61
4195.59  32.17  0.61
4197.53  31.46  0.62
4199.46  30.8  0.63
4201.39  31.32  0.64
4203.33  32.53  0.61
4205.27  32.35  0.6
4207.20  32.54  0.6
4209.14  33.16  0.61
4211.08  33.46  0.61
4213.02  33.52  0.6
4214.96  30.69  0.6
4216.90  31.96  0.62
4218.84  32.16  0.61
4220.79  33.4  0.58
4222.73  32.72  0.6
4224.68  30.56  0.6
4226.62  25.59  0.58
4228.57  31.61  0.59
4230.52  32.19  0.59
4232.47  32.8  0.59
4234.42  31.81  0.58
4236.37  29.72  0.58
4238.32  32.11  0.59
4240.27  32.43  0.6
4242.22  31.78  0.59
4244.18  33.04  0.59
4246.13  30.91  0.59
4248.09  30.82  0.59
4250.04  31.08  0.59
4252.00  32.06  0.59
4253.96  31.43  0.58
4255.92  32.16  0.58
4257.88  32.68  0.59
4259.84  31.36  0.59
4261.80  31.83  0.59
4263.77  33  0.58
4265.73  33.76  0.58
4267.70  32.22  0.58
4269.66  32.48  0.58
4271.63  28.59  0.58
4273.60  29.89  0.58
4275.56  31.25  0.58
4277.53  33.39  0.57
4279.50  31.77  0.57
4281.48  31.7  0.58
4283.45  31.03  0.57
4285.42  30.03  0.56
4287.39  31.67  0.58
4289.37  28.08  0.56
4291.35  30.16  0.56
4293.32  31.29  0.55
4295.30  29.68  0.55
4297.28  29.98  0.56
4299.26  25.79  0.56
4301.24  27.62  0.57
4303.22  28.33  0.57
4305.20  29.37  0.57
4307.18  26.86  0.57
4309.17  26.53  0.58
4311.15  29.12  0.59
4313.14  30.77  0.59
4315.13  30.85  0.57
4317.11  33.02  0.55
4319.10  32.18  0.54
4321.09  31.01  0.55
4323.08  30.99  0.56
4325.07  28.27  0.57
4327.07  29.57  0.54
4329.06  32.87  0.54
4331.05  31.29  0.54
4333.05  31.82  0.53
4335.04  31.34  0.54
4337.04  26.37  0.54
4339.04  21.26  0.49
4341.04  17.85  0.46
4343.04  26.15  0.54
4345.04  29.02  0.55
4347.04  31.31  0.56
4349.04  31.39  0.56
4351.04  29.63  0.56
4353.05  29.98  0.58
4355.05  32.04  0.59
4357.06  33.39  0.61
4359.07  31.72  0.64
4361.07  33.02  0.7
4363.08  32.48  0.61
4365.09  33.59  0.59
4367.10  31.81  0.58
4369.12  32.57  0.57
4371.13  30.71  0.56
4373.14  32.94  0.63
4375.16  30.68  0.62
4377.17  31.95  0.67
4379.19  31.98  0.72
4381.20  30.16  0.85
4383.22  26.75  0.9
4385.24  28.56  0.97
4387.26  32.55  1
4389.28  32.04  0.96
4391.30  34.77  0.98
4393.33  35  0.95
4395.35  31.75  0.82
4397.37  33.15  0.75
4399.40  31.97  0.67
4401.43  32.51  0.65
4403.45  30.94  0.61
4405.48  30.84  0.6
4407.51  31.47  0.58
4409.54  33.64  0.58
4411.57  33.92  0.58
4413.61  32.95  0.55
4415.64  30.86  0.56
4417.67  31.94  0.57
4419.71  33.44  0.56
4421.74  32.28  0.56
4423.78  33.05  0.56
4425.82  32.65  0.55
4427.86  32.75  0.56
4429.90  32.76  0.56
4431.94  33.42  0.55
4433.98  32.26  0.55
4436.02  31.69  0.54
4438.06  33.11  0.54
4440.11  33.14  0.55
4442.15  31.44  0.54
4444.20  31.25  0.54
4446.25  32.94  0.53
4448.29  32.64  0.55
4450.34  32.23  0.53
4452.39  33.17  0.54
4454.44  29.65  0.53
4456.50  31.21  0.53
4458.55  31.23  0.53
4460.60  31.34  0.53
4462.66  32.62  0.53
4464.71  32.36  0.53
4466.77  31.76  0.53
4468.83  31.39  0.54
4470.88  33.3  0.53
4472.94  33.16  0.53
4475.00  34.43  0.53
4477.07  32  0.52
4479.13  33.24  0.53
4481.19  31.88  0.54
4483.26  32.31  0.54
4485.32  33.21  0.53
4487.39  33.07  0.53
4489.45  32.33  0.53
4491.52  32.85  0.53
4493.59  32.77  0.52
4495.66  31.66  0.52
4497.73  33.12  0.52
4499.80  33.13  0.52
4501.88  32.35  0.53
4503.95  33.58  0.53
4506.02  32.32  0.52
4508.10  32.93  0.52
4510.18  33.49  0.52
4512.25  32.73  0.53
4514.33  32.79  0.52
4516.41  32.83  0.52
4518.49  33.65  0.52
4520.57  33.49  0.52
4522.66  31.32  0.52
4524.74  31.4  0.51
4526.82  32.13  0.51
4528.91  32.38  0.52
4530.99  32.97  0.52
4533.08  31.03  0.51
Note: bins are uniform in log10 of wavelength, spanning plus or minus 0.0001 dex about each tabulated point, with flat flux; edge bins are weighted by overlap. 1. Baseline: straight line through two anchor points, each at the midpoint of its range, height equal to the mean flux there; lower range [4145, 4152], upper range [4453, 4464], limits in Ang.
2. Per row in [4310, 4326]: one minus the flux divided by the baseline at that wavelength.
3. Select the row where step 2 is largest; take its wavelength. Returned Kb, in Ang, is 4325.07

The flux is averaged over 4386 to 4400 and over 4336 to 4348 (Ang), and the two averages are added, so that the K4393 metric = 58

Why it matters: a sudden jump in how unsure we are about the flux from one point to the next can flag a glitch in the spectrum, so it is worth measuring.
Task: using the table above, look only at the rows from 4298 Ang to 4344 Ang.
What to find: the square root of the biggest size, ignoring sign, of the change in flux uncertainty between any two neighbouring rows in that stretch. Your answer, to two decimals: 0.28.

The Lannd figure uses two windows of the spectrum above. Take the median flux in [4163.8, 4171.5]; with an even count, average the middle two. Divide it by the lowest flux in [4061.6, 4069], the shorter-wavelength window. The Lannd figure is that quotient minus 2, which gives -0.943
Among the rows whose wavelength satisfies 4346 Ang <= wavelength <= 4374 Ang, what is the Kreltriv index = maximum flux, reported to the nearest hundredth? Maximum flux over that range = 33.59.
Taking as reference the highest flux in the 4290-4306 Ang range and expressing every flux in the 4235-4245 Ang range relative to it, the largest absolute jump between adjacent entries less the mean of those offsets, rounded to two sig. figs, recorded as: 1.9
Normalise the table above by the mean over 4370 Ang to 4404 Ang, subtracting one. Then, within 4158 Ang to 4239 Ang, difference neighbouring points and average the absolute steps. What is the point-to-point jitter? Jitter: 0.042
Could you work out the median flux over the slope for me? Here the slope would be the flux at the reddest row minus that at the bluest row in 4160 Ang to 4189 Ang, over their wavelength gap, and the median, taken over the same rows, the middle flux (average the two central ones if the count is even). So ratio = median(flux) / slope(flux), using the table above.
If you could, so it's -208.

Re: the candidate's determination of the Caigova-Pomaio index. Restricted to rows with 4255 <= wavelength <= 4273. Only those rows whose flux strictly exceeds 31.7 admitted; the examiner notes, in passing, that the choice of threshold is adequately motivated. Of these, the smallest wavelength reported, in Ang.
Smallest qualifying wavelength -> 4255.92 Ang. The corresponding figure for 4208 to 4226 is 4209.14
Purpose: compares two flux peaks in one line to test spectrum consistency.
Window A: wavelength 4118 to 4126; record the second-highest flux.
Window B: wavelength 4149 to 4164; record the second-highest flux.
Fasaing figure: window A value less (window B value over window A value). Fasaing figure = 31.0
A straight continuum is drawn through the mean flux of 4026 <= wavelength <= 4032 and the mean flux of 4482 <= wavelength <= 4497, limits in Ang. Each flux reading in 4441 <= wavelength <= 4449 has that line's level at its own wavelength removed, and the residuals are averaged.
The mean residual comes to -0.56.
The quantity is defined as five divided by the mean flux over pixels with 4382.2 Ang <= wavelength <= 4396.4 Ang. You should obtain 0.158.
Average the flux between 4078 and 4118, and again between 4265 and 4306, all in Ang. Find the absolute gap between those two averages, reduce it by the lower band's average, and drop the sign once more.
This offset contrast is 30.4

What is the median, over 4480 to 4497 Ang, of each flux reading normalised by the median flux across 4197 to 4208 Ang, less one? 0.02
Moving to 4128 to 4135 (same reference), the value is 0.01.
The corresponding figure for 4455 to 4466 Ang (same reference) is -0.02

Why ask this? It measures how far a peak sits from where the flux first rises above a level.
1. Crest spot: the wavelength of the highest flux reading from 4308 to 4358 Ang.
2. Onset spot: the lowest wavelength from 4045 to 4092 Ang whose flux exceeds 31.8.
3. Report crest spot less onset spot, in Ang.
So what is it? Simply 309.5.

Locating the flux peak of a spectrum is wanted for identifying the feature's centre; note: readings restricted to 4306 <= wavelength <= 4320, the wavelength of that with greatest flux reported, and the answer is 4317.11 Ang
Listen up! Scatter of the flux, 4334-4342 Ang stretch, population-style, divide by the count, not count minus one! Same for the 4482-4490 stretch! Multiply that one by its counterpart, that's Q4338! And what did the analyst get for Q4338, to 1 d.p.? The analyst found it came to 2.1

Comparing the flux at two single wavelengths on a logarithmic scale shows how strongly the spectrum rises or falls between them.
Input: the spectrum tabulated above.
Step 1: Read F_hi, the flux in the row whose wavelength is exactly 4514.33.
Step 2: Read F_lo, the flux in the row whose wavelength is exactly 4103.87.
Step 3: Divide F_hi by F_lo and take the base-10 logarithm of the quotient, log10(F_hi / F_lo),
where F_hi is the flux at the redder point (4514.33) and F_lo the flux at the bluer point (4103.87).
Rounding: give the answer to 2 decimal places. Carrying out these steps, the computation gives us 0.13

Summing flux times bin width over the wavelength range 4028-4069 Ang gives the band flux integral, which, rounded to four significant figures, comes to 1318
